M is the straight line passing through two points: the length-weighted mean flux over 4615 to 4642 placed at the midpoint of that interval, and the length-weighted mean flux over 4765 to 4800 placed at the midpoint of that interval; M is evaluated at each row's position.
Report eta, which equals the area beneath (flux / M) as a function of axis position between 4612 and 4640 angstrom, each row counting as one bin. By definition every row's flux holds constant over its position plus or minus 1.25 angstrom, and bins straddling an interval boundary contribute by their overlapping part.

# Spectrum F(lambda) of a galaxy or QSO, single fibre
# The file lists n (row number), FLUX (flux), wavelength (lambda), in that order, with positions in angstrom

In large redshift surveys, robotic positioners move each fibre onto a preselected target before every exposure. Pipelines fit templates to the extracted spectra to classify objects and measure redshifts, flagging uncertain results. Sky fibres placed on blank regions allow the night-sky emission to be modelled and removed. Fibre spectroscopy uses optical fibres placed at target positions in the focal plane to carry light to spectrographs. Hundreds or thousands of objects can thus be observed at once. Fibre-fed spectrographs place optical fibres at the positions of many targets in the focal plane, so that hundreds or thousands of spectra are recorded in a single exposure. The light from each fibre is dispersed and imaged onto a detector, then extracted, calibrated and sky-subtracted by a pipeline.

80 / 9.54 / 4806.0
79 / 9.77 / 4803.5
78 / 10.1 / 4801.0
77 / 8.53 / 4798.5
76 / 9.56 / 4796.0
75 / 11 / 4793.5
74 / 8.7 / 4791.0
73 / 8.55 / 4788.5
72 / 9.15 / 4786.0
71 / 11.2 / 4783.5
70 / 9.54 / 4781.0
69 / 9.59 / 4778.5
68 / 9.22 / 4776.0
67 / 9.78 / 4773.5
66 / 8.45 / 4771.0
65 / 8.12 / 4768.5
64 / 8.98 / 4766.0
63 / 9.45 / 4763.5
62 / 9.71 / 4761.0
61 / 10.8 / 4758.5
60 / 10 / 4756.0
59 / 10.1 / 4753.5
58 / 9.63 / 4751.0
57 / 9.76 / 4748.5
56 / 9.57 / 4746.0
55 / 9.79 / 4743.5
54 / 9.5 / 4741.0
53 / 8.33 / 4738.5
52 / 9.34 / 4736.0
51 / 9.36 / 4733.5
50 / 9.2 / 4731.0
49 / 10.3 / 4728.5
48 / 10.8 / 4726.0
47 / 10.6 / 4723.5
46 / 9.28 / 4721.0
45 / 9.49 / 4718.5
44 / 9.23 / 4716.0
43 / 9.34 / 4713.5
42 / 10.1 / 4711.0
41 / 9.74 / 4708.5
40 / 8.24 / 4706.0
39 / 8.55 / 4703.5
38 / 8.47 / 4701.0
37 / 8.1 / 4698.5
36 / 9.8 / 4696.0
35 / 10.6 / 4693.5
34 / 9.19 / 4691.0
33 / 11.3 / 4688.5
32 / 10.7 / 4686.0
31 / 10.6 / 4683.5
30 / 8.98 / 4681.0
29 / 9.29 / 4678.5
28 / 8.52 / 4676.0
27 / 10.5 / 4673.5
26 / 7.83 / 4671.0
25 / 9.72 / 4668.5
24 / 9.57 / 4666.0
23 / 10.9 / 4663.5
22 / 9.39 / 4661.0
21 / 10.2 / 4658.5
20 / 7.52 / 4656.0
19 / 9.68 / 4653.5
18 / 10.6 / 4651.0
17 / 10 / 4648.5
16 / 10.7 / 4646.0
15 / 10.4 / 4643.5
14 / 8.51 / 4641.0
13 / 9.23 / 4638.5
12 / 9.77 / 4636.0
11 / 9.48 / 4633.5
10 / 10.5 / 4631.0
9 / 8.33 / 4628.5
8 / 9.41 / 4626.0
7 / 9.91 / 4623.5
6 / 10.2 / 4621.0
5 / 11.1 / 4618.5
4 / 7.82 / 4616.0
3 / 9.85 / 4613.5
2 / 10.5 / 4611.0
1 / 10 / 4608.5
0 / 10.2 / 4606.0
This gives 28.3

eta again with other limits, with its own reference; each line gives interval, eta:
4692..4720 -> 27.5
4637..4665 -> 28.8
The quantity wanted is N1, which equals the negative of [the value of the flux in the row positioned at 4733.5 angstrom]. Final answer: -9.4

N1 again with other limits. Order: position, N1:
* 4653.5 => -9.7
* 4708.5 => -9.7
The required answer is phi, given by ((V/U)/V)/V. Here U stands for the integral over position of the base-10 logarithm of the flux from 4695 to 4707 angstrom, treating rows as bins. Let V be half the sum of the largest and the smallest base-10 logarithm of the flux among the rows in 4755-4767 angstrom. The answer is 0.090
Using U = 11.2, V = 0.993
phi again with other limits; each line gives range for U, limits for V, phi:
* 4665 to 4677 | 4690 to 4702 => 0.089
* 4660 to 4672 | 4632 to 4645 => 0.088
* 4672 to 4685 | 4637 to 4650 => 0.080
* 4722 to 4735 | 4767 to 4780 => 0.081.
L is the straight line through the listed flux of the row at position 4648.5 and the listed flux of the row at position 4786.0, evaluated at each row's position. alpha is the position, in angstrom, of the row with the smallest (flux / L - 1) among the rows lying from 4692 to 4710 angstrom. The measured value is 4698.5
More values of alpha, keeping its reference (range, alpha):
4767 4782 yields 4768.5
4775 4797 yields 4788.5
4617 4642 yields 4628.5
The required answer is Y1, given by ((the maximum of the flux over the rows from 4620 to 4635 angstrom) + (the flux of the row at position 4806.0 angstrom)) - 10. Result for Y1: 10.0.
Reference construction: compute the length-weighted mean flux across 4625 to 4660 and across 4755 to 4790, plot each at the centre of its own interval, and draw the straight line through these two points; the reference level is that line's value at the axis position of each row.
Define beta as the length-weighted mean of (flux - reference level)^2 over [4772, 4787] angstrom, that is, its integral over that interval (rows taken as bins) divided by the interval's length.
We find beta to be 0.57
